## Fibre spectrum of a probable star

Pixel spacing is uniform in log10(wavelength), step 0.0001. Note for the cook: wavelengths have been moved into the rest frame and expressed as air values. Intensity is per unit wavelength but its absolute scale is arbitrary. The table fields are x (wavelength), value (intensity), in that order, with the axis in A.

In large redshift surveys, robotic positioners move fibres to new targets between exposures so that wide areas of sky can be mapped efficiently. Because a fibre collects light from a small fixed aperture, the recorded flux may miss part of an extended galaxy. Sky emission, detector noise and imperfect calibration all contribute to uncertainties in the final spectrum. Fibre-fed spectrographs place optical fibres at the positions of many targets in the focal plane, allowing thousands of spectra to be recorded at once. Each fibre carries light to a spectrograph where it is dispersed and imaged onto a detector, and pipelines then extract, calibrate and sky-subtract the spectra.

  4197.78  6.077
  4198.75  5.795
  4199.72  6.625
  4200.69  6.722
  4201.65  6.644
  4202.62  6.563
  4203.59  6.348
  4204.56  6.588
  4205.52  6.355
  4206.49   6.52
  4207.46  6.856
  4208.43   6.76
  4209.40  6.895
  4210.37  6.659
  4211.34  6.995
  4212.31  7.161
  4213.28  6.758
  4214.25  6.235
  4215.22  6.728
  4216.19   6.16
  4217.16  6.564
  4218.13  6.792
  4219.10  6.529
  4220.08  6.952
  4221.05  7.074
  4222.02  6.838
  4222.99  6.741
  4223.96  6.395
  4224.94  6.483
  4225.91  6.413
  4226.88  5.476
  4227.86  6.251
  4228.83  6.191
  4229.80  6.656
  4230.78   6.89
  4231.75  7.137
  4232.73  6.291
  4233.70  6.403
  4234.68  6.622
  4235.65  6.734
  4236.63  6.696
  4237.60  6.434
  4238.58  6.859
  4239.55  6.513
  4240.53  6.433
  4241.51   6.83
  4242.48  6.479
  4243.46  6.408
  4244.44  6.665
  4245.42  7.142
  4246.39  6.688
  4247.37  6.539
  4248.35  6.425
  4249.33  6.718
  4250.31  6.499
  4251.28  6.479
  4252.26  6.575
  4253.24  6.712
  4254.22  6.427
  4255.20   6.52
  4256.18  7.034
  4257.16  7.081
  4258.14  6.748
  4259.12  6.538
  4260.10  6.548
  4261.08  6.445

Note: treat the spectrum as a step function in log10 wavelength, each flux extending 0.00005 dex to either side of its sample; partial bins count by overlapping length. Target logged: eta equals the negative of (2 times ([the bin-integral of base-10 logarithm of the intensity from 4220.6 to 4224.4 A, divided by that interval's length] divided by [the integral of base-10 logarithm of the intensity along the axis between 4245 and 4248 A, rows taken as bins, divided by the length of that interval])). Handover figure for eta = -2.00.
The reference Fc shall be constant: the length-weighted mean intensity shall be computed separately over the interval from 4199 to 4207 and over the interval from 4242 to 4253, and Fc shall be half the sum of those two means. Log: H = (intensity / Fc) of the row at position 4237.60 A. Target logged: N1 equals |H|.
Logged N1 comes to 0.98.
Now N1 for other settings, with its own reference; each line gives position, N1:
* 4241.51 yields 1.04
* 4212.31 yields 1.09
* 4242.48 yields 0.99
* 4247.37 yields 1.00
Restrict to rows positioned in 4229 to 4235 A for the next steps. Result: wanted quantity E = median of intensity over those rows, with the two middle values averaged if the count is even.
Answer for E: 6.64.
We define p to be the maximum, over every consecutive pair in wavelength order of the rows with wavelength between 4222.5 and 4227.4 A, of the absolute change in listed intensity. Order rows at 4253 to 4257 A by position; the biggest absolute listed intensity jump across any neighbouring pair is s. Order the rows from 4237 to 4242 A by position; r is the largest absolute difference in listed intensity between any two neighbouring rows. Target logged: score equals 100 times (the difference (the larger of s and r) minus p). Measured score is -42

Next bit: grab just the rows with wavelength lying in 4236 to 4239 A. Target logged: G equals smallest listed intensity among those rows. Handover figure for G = 6.434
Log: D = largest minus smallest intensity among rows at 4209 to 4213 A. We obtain 0.50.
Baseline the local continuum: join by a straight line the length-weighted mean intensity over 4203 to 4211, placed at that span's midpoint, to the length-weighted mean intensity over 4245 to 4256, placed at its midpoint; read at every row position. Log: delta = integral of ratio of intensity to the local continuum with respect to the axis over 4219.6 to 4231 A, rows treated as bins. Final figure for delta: 11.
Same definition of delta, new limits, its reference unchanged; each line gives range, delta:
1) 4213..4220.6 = 8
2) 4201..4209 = 8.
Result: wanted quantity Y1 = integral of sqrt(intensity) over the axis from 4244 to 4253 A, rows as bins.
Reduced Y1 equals 23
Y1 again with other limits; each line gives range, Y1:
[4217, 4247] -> 77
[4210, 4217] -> 18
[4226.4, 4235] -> 22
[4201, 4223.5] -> 58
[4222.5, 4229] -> 16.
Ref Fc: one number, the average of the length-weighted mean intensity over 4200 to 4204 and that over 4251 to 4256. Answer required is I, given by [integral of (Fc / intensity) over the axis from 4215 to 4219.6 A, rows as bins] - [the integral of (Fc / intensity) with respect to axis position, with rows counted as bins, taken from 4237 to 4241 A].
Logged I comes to 0.6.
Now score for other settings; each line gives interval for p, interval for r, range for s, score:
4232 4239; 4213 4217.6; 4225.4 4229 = 51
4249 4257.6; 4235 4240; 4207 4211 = -9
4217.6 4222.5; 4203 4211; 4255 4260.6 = 9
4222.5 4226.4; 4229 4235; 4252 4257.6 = 50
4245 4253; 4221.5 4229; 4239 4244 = 48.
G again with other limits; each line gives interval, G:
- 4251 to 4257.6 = 6.427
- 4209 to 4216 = 6.235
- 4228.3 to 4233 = 6.191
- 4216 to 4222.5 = 6.16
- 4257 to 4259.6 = 6.538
